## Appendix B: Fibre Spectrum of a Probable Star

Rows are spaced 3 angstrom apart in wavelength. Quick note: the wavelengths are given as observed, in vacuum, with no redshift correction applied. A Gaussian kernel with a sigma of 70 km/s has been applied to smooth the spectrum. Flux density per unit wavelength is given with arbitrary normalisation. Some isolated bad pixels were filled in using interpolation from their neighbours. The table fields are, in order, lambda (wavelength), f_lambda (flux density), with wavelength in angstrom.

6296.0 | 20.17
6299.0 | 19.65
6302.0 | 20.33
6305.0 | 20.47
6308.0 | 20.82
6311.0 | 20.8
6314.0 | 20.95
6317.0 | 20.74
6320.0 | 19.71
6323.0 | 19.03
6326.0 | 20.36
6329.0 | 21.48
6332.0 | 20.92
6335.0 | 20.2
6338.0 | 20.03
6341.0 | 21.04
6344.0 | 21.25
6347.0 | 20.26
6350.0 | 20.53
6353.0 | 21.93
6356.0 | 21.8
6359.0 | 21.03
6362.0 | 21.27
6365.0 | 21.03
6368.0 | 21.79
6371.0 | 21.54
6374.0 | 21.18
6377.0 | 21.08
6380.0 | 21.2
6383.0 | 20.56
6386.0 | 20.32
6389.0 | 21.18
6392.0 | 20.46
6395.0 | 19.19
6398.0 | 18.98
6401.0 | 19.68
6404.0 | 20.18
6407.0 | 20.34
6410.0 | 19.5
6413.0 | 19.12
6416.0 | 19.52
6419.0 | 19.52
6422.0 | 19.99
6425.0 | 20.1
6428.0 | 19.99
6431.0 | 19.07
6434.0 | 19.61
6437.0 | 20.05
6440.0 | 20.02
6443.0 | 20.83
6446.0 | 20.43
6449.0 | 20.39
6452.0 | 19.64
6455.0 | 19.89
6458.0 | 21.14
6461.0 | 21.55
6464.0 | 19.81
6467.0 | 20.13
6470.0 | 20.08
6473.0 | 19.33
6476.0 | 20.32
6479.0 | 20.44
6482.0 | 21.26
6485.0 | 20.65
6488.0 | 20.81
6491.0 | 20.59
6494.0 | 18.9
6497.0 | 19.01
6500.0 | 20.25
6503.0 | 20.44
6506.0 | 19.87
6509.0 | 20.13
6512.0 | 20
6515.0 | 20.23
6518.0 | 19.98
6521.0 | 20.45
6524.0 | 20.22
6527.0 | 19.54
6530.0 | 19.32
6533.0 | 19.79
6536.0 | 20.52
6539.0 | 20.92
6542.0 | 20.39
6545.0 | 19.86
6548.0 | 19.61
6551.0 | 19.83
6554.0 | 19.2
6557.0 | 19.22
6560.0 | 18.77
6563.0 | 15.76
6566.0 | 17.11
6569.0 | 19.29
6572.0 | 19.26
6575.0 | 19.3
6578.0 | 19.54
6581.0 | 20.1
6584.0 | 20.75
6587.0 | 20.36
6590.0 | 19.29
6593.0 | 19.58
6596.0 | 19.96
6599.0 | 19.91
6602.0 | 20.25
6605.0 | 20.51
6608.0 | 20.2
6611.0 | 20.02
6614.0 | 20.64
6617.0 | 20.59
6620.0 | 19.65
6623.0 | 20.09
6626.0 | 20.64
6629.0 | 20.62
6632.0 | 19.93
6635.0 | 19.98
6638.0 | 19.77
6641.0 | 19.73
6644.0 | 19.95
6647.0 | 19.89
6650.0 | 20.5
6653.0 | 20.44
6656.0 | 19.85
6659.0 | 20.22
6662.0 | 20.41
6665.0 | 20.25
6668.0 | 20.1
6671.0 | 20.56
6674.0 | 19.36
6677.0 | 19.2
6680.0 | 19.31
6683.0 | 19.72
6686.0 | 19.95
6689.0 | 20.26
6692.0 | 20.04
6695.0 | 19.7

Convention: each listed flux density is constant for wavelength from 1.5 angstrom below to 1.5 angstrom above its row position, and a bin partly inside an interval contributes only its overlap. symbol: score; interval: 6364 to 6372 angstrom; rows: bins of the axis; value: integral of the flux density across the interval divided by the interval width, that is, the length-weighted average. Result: 21.47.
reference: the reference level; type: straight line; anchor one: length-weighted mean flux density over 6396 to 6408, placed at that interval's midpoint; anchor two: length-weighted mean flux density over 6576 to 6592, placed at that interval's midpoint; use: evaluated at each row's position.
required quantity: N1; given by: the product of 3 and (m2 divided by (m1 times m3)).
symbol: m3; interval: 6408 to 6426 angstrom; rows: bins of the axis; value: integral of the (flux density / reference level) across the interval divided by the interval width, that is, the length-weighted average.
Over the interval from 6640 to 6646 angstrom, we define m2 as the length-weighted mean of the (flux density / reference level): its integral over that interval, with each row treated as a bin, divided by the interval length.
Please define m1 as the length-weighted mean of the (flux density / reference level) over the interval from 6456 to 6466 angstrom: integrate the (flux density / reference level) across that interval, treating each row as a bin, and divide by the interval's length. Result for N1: 2.86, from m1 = 1.05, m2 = 0.990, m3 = 0.99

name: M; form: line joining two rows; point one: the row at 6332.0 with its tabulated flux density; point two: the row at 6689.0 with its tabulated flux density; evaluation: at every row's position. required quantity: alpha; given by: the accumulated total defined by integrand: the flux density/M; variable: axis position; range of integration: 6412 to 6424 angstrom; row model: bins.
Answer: 11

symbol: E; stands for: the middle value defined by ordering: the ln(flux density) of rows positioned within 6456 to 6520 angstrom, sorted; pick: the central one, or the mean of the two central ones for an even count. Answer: 3.01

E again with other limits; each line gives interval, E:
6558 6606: 2.97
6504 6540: 3.00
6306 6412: 3.03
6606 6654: 3.00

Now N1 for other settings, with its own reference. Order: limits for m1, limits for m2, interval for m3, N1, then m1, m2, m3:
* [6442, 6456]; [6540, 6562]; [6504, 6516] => 2.85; 1.02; 0.978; 1.01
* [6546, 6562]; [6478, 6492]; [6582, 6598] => 3.25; 0.96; 1.046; 1.00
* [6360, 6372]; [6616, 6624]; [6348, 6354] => 2.59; 1.09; 1.003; 1.07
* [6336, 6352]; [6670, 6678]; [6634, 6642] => 2.83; 1.05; 0.980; 0.99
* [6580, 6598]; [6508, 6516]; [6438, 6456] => 2.97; 1.00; 1.012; 1.02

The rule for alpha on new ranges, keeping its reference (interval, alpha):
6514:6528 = 14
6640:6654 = 14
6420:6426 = 6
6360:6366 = 6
